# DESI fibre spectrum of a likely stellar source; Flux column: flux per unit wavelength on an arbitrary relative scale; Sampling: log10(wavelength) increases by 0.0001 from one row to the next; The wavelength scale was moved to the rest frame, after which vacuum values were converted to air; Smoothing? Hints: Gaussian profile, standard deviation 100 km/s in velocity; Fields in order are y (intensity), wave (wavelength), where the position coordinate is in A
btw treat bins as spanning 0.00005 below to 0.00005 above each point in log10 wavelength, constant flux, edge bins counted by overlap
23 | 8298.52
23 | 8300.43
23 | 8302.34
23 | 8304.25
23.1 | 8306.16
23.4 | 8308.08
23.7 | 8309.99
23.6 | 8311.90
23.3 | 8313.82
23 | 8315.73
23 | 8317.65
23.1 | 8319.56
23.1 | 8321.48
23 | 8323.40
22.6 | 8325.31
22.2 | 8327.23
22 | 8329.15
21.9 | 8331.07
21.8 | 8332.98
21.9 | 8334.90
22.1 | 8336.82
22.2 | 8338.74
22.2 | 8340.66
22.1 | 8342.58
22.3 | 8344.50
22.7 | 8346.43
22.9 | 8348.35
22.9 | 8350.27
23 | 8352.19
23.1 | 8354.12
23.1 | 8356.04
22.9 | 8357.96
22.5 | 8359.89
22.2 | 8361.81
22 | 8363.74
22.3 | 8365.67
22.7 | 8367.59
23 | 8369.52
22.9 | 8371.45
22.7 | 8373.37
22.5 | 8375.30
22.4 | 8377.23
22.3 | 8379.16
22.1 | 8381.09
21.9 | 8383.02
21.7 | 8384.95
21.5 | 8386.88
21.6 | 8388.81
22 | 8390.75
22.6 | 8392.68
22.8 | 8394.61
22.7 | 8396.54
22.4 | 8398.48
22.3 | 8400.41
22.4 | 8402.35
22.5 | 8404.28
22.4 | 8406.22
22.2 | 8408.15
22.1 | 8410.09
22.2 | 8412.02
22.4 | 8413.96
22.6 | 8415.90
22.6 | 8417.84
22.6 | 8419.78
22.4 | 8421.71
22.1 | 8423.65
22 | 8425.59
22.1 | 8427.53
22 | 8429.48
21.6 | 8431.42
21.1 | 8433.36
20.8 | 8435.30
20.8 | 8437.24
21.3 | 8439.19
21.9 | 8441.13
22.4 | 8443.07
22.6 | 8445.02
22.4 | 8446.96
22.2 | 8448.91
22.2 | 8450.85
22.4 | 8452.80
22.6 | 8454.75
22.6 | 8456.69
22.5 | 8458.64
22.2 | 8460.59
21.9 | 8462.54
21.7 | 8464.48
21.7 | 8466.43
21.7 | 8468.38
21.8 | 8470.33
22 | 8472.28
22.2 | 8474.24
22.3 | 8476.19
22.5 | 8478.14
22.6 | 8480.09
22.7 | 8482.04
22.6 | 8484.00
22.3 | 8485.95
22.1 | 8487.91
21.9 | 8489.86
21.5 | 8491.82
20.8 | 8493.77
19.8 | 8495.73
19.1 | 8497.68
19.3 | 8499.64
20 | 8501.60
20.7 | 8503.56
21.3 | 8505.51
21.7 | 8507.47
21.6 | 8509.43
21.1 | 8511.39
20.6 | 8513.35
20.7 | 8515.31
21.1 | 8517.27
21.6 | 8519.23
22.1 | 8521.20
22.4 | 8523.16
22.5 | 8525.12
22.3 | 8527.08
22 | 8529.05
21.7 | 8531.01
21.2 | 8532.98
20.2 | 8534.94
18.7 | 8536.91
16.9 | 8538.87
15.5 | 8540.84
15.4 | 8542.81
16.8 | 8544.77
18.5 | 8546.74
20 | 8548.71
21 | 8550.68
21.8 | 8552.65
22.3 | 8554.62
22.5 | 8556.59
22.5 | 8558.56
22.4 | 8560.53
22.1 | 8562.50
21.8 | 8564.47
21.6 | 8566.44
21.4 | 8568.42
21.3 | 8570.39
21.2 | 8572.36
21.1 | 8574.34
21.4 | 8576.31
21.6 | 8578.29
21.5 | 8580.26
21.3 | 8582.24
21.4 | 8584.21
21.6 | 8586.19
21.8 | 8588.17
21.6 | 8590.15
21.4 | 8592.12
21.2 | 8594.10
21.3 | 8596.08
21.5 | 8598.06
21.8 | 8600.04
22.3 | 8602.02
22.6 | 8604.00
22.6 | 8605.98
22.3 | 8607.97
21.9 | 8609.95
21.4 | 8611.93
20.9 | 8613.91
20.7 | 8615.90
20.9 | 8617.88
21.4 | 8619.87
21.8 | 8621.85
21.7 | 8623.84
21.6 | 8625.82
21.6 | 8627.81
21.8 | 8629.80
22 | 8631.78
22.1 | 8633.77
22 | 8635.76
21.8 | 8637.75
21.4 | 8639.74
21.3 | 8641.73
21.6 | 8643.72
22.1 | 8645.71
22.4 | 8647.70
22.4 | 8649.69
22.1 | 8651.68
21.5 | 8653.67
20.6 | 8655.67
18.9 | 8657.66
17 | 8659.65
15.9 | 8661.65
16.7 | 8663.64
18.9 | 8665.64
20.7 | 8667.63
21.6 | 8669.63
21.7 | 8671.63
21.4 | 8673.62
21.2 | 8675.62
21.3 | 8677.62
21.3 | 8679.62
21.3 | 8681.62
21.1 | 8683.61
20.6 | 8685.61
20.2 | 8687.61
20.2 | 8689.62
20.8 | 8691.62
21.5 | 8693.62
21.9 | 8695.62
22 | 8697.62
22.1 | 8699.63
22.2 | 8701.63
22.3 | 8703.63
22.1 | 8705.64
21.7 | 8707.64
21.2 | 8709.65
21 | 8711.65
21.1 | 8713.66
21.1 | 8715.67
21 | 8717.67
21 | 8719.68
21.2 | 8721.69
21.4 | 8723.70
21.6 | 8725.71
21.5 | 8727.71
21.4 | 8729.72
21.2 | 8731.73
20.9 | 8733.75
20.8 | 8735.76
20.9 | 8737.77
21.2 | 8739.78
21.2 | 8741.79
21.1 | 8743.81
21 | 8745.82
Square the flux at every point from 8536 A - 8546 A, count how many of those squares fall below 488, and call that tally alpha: 5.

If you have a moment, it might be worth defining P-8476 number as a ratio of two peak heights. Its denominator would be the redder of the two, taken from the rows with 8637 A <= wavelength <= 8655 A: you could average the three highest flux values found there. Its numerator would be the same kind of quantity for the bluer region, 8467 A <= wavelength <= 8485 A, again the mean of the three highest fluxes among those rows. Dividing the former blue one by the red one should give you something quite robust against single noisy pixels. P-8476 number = 1.01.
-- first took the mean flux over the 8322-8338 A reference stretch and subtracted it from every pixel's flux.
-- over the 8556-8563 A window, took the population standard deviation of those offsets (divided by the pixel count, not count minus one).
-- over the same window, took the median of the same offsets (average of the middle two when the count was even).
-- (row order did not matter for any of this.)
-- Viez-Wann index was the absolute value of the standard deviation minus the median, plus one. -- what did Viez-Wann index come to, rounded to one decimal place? 1.1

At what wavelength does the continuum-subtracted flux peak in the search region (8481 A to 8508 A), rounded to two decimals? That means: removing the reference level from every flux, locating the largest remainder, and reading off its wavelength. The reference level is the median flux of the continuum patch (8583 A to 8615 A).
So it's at 8482.04 A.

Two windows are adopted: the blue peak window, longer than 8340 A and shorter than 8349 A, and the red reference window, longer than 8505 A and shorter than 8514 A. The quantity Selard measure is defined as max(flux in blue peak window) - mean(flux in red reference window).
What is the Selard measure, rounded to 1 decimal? 1.6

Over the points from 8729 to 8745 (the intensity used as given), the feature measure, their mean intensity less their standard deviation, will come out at 20.9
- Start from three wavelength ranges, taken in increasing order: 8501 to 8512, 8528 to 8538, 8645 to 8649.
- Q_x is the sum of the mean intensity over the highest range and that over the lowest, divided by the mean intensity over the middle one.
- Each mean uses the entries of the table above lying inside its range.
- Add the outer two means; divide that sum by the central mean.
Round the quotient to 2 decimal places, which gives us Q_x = 2.09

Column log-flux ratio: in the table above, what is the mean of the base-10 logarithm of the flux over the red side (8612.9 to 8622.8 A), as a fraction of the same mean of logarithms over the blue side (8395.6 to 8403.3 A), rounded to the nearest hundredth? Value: 0.98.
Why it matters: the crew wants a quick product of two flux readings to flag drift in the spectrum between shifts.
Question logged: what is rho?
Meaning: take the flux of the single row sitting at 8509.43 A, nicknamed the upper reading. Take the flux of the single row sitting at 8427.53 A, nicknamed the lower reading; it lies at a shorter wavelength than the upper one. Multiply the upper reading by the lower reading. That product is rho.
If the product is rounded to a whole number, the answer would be 477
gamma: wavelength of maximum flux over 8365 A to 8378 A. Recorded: 8369.52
